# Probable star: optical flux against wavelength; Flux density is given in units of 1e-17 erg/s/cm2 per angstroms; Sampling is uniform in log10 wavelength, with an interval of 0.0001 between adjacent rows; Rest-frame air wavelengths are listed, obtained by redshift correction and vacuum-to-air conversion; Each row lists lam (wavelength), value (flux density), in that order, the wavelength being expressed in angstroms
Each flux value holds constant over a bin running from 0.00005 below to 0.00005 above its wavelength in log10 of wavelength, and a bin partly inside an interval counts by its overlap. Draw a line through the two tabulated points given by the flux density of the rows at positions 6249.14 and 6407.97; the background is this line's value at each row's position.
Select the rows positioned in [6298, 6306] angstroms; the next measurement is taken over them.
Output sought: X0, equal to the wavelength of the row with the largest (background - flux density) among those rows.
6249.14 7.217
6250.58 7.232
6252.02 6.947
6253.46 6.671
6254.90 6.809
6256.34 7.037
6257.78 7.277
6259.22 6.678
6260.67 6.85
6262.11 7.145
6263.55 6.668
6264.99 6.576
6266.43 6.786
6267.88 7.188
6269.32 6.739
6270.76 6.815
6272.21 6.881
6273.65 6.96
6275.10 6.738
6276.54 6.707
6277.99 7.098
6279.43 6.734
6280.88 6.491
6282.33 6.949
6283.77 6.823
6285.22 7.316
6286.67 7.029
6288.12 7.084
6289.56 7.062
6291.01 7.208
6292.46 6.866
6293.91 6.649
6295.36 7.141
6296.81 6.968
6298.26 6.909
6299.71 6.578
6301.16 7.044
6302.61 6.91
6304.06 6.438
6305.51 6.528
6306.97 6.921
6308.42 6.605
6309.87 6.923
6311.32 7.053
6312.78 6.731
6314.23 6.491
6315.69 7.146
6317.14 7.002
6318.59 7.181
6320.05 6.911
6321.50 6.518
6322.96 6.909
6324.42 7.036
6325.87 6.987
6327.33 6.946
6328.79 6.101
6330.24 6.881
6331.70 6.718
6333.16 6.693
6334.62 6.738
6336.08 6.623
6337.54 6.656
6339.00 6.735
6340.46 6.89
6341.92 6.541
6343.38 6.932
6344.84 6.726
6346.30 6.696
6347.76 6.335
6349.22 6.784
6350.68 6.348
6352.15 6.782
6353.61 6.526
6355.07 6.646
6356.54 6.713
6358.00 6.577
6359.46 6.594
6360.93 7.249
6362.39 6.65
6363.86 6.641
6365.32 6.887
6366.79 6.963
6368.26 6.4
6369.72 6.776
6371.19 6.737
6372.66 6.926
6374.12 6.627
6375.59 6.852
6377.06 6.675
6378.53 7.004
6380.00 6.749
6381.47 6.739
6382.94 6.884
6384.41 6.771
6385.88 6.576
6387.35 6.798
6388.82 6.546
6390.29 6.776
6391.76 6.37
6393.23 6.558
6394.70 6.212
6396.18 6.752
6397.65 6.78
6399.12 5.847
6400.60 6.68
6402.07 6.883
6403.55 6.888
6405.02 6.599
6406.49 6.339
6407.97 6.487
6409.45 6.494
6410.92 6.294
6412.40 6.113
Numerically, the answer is 6304.06 angstroms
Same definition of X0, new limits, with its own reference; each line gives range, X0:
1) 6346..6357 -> 6347.76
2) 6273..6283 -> 6280.88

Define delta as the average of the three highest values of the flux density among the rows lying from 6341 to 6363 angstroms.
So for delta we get 6.99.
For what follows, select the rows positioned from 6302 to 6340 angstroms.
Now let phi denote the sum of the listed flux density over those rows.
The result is 176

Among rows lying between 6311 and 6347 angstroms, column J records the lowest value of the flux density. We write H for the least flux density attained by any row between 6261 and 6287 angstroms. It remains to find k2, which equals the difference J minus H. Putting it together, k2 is -0.4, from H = 6.491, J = 6.101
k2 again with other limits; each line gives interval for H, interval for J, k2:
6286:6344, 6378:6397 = 0.1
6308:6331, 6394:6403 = -0.3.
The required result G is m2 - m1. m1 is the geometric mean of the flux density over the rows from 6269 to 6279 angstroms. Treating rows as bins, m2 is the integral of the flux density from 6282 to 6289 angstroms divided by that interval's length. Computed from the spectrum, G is 0.2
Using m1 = 6.85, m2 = 7.1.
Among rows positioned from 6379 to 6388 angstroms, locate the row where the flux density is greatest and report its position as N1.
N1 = 6382.94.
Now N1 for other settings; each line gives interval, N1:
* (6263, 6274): 6267.88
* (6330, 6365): 6360.93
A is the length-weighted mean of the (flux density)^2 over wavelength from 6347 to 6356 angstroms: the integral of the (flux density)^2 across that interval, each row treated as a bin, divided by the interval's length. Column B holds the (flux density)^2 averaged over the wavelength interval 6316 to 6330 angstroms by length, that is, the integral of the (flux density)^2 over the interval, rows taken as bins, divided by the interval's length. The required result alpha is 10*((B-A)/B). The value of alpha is 0.8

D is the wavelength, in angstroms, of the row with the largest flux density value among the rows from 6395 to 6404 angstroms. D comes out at 6403.55 angstroms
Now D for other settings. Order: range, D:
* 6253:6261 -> 6257.78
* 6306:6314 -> 6311.32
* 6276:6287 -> 6285.22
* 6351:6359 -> 6352.15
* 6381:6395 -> 6382.94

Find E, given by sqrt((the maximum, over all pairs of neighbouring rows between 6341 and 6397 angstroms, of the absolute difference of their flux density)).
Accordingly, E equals 0.81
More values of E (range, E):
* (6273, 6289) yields 0.70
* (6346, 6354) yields 0.67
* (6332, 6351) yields 0.67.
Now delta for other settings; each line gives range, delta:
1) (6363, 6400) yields 6.96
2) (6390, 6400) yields 6.77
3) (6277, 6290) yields 7.17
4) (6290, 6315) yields 7.13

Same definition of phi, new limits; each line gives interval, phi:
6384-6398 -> 66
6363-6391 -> 128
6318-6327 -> 42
